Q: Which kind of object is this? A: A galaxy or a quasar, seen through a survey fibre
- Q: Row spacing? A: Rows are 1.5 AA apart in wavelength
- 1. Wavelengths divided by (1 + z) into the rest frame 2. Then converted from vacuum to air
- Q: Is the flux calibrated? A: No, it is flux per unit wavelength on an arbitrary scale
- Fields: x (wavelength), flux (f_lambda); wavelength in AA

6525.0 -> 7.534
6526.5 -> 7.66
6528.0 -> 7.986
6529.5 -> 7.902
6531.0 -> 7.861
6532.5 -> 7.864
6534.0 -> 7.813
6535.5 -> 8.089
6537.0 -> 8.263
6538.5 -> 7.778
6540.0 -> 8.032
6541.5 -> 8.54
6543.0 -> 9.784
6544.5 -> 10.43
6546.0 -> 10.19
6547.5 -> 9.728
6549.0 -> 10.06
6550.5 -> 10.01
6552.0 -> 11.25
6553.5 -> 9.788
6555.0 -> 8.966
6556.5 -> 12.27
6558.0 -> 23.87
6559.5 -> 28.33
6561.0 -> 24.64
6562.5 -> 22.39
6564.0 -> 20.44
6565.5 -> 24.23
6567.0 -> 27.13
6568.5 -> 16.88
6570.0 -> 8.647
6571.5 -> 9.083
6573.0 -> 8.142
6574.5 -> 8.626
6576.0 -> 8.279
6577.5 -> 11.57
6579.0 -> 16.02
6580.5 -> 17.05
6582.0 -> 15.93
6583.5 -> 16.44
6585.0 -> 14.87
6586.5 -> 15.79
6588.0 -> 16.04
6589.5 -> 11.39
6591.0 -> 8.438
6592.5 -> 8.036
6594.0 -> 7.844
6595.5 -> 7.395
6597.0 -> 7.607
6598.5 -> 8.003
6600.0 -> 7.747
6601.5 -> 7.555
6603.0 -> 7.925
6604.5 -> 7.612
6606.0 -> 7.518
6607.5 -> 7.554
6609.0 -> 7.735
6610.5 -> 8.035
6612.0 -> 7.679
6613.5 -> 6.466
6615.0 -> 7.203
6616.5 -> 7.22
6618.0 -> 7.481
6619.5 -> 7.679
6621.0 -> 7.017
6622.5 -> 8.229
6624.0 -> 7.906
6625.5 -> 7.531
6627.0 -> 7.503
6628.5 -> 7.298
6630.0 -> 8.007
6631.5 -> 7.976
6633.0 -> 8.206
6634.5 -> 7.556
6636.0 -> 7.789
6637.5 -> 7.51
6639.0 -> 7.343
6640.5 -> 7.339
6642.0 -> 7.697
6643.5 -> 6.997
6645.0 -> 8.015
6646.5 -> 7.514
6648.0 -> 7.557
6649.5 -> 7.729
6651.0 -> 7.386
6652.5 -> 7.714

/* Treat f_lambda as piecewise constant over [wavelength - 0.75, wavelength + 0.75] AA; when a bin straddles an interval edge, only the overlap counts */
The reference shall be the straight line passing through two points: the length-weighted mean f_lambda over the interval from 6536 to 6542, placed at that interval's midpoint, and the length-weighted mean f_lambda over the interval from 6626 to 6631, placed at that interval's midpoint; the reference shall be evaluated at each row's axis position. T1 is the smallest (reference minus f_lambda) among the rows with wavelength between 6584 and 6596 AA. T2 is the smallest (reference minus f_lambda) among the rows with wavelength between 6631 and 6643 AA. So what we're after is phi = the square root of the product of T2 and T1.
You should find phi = 2.2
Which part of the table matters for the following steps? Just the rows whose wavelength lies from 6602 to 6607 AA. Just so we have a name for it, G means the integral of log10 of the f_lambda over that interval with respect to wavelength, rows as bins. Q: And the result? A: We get 4.4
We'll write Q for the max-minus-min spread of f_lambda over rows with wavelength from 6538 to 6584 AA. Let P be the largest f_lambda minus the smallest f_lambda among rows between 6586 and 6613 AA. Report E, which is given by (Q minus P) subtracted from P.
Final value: -3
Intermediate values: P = 9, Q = 20.6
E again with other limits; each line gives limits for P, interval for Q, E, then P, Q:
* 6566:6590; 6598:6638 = 36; 19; 1.8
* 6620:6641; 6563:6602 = -17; 1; 19.7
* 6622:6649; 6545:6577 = -18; 1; 20.2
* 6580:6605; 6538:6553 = 16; 10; 3.5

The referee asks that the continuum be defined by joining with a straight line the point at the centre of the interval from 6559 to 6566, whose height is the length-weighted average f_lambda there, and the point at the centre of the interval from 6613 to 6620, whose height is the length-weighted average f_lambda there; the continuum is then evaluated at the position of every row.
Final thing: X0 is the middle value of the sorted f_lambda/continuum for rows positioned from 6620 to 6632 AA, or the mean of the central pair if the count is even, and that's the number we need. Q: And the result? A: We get 1.79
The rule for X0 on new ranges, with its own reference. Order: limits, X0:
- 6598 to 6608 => 0.70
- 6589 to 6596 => 0.55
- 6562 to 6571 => 0.91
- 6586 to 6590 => 0.96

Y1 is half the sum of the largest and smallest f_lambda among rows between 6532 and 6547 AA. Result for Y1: 9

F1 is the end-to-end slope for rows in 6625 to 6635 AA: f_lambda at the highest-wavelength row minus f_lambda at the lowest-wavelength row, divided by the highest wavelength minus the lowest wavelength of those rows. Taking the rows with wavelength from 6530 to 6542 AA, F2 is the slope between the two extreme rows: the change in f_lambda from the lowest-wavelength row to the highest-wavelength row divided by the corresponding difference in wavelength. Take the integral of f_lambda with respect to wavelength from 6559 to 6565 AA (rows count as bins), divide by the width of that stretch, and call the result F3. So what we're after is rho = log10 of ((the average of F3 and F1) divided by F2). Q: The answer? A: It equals 2.3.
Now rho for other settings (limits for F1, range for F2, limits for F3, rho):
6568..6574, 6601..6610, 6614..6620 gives 2.1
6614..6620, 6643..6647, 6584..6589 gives 1.7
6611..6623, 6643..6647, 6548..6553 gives 1.5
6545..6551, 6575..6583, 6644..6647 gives 0.5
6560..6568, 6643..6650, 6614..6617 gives 1.5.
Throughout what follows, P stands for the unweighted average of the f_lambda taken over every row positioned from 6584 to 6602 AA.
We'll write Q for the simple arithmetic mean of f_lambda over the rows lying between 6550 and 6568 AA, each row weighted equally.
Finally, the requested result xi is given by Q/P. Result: 1.8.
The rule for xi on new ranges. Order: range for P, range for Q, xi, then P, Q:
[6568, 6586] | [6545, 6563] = 1.2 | 13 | 15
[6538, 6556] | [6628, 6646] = 0.8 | 10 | 8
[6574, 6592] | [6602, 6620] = 0.6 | 13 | 8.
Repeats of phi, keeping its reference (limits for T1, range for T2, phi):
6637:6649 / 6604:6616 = 0.4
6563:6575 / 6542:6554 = 7.8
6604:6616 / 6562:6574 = 2.5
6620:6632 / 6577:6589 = 2.3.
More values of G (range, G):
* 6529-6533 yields 3.6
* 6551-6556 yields 5.0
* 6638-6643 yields 4.4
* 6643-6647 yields 3.5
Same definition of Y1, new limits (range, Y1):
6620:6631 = 8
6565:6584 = 18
